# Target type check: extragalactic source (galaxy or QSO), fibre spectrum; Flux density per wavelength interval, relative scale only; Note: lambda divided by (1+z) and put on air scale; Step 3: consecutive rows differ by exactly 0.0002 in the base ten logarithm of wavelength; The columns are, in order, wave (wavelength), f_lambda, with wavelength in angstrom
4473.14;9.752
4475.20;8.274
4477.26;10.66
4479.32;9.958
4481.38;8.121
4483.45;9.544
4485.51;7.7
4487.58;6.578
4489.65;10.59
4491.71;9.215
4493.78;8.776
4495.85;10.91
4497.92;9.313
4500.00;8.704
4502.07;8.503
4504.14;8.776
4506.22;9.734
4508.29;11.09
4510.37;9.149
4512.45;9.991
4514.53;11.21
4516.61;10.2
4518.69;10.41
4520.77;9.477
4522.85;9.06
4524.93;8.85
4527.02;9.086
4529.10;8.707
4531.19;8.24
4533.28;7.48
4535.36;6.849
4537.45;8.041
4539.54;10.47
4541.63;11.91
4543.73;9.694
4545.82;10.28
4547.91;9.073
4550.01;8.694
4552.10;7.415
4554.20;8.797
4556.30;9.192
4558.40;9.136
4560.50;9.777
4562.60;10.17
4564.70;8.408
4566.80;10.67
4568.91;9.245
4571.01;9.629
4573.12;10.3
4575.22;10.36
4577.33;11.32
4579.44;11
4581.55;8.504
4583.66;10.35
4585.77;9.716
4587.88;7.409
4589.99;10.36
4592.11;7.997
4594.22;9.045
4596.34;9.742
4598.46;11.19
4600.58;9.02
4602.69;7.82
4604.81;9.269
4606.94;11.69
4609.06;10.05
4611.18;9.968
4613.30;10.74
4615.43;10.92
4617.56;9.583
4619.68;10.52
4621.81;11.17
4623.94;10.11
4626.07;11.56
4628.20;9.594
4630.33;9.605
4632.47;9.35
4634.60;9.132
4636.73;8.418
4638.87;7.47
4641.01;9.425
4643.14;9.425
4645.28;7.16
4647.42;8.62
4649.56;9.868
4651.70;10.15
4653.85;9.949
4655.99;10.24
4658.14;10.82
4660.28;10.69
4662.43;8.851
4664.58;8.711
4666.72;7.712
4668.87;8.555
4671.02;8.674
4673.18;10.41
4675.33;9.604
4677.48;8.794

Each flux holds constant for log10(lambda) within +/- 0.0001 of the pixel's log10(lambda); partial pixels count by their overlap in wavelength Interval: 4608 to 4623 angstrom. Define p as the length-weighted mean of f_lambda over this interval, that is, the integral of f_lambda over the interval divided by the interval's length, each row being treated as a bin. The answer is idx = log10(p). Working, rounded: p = 10.4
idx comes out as 1.018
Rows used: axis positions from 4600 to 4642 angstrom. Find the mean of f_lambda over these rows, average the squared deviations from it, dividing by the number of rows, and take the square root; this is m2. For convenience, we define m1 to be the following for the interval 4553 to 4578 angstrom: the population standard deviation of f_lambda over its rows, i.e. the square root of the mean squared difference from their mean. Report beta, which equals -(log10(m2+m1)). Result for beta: -0.282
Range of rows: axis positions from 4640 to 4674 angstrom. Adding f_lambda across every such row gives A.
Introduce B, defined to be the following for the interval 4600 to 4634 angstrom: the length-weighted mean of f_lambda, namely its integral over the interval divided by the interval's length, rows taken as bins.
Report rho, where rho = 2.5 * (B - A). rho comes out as -348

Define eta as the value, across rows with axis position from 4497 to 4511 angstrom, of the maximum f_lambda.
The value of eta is 11.09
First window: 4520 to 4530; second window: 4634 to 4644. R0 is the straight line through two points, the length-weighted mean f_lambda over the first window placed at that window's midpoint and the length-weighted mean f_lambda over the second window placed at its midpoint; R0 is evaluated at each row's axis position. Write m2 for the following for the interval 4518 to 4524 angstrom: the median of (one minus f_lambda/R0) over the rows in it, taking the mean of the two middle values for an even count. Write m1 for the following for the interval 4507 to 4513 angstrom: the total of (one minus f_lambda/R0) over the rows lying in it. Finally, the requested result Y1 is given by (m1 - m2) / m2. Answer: 6.0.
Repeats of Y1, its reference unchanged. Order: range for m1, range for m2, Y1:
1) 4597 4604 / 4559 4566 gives 0.8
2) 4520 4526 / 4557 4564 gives -0.7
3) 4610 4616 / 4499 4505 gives -14.7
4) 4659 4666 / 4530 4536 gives -2.5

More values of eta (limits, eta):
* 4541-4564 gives 11.91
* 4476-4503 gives 10.91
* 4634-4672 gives 10.82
